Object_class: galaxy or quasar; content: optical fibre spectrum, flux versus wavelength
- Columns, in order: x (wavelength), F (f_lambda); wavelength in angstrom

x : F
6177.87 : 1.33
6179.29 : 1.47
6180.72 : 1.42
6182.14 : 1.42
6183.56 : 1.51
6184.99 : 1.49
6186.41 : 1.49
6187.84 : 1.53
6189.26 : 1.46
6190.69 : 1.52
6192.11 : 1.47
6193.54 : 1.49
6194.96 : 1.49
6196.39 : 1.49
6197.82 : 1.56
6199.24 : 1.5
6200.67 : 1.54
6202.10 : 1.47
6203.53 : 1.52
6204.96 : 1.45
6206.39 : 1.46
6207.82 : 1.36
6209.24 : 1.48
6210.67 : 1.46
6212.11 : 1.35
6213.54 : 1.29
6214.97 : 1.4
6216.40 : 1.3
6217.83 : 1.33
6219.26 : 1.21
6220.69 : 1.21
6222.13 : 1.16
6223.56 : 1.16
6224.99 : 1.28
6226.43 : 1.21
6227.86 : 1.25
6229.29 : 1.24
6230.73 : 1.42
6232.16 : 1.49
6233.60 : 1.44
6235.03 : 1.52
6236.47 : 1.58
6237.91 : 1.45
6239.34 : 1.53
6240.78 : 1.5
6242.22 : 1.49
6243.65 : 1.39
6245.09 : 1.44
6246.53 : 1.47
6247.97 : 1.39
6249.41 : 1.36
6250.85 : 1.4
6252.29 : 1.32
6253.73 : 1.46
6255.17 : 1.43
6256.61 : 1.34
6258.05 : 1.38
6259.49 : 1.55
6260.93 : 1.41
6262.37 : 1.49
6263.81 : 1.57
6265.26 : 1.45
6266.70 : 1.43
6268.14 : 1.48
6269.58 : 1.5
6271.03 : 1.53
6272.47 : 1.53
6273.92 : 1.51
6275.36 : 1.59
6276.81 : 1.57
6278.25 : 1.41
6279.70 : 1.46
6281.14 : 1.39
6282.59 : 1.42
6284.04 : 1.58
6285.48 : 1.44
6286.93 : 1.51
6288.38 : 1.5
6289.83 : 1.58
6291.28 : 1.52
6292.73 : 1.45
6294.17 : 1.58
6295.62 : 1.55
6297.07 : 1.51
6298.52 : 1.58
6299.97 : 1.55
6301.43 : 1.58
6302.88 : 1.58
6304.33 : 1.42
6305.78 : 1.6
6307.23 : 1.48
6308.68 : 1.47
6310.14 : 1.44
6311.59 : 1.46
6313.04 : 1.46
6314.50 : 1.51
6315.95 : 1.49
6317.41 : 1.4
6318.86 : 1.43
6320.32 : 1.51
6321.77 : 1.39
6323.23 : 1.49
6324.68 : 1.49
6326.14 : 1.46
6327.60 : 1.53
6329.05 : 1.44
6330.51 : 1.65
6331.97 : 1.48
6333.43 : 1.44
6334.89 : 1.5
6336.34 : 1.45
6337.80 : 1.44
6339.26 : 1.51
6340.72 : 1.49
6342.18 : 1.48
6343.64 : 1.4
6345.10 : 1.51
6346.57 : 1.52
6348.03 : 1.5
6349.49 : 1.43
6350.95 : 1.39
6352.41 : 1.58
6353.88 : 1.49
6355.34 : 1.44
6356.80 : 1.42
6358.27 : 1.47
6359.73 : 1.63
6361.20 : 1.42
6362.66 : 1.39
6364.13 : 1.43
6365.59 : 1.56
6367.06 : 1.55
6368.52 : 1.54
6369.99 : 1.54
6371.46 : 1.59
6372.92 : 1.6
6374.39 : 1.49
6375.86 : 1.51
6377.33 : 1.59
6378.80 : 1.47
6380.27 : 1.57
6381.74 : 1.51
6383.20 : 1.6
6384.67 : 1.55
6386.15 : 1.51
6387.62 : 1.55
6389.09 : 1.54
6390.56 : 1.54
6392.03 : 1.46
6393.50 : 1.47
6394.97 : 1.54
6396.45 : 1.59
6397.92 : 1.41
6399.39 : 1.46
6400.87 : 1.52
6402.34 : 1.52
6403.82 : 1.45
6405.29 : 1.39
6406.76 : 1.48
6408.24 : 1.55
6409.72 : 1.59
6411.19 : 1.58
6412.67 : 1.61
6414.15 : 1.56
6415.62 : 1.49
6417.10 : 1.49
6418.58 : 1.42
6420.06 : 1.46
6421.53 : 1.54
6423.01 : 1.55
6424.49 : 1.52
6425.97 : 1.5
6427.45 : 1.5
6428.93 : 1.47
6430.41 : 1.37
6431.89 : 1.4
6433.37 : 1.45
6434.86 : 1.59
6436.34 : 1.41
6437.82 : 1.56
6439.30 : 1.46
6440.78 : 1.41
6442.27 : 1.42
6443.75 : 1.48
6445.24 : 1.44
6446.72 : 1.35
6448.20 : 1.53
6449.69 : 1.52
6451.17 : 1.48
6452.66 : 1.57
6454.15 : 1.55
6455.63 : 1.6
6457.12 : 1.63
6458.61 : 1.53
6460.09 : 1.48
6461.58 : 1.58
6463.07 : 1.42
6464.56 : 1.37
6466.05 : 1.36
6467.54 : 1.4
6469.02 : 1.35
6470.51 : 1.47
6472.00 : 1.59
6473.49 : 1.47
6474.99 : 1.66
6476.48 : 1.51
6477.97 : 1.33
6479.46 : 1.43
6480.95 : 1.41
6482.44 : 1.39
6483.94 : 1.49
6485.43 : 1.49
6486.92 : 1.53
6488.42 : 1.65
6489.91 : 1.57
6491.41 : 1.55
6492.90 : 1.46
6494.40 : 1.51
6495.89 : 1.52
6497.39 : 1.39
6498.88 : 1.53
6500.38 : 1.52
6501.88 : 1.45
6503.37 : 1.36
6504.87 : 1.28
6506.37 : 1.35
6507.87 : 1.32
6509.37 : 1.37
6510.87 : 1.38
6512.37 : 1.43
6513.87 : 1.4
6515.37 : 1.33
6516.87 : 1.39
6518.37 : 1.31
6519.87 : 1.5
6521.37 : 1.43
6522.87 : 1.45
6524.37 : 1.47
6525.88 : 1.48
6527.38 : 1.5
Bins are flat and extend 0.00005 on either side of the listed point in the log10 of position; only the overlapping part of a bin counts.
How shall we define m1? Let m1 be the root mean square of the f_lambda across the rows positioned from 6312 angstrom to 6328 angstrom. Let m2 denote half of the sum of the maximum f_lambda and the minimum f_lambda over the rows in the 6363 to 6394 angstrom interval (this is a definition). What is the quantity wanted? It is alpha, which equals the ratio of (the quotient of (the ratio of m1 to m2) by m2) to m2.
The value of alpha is 0.423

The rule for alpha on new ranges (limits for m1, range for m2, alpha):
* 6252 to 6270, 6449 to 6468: 0.434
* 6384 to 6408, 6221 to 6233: 0.645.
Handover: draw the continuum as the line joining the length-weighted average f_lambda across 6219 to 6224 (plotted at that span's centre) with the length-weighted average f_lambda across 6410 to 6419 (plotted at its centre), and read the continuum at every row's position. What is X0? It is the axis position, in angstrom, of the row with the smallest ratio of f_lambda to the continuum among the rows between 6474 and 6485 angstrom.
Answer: 6477.97 angstrom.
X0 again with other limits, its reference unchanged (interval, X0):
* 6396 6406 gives 6405.29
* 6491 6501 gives 6497.39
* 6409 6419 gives 6418.58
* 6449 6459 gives 6451.17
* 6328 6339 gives 6337.80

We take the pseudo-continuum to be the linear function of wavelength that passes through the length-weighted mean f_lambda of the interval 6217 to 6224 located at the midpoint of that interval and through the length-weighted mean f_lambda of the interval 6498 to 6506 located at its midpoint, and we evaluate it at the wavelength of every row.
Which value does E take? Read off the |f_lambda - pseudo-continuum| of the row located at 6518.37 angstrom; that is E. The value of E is 0.13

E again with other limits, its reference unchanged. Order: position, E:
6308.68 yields 0.19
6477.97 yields 0.08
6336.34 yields 0.15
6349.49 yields 0.12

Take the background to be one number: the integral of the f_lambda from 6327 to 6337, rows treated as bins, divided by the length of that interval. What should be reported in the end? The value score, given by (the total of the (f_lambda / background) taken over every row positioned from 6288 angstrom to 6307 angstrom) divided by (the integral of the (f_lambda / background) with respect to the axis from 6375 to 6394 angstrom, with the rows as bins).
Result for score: 0.688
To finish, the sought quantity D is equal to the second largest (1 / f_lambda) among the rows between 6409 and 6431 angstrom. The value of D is 0.704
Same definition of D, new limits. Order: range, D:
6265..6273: 0.690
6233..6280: 0.746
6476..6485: 0.719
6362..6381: 0.699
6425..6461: 0.730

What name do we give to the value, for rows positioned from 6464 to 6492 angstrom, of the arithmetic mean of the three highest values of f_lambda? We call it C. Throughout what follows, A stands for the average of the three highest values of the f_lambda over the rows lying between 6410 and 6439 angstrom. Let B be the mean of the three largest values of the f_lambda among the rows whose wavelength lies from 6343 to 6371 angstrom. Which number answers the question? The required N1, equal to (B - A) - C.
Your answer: -1.64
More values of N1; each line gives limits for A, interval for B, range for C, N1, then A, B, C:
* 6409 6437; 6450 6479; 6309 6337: -1.53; 1.597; 1.63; 1.563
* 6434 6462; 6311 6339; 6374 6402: -1.64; 1.607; 1.56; 1.593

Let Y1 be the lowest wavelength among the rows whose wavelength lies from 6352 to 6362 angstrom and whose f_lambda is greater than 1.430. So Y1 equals 6352.41 angstrom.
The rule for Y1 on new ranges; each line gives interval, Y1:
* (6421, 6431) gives 6421.53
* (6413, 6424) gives 6414.15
